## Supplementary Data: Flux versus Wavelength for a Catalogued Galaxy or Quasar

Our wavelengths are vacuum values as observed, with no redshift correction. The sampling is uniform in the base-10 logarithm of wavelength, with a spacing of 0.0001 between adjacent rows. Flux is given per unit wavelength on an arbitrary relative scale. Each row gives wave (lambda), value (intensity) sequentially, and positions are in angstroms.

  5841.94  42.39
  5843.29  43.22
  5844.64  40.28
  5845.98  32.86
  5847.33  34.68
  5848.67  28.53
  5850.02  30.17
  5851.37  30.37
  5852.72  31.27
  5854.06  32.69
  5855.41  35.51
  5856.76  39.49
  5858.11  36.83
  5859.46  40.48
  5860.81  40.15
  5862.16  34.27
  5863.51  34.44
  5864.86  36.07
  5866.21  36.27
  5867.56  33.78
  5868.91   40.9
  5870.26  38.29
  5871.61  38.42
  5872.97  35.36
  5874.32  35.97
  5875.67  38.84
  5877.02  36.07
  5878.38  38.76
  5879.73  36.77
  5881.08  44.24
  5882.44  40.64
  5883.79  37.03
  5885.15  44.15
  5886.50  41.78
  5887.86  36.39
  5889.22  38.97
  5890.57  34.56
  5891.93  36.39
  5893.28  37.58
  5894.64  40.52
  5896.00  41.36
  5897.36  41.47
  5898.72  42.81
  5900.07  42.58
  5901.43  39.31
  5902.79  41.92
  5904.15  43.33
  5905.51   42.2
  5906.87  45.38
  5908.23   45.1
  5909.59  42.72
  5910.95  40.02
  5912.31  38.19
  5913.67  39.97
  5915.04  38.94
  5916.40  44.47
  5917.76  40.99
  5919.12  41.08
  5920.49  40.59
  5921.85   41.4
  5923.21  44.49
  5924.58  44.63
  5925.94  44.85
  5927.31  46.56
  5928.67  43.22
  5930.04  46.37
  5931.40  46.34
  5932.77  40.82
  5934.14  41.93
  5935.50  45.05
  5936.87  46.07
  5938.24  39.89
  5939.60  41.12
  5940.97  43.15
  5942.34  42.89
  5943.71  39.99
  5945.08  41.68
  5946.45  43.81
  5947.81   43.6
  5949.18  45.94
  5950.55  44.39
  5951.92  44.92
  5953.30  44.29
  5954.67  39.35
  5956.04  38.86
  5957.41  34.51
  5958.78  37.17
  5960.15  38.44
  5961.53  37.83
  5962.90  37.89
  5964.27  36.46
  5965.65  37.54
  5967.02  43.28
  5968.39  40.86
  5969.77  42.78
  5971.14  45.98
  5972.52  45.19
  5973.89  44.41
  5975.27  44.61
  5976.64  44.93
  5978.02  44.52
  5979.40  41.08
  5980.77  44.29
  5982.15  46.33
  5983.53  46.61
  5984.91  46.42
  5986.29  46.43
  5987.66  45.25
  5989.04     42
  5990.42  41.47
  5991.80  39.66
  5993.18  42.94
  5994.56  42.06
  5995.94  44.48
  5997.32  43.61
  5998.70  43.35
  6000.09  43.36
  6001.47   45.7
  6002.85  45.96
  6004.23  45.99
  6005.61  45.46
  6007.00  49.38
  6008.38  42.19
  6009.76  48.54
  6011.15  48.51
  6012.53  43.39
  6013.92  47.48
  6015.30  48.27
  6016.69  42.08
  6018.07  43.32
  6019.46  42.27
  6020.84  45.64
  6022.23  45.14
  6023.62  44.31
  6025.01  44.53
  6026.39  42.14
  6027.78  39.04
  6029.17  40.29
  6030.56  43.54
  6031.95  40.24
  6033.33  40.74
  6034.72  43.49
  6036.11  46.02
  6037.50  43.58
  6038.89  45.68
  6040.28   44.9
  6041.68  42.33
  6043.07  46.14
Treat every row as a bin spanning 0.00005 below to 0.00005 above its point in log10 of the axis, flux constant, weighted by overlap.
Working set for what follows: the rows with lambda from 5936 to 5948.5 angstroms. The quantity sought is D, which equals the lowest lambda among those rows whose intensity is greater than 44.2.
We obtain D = 5936.87 angstroms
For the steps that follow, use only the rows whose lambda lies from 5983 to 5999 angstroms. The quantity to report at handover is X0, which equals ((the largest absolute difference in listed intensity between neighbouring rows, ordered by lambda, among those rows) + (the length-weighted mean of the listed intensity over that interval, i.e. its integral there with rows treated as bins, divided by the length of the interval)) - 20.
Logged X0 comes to 27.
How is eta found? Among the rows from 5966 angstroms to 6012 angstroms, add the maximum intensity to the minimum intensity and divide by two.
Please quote 44.5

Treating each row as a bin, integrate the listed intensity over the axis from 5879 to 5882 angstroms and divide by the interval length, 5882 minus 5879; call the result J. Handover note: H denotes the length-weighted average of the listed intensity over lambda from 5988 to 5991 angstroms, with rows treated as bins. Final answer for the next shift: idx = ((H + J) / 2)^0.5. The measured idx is 6.43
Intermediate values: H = 42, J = 41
